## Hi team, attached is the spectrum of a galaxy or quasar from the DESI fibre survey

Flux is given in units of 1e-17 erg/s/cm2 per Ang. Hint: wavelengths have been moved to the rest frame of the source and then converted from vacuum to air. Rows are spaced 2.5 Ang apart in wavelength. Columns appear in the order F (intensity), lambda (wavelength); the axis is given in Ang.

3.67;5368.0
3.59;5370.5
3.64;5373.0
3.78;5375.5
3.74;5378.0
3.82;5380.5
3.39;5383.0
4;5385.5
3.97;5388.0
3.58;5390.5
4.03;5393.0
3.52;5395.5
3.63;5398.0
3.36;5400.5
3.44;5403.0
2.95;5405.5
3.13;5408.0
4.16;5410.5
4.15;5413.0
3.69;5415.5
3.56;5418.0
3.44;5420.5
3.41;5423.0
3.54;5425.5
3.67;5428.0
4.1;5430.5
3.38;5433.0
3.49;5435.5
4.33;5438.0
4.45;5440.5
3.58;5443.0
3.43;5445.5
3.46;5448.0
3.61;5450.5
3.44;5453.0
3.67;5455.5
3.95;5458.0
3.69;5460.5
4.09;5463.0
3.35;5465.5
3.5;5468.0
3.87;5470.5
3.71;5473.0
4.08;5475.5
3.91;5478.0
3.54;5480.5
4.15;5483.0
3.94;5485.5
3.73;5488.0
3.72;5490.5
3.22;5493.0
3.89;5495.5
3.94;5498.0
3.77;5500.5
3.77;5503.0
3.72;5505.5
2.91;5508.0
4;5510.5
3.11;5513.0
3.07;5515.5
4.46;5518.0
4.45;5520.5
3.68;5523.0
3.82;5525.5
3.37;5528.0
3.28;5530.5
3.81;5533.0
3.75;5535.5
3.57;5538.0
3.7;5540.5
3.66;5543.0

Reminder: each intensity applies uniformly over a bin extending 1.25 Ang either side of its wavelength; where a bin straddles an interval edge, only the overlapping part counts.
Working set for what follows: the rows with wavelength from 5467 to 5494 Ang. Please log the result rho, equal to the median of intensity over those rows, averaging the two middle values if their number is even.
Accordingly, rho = 3.73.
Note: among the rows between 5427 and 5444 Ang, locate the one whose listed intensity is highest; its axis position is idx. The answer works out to 5440.5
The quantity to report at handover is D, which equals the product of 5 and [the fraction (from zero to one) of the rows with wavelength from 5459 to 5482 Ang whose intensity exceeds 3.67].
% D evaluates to 3.3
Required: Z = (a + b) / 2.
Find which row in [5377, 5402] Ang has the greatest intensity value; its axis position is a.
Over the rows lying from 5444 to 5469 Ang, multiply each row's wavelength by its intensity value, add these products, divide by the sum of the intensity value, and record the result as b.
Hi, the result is 5424.9 Ang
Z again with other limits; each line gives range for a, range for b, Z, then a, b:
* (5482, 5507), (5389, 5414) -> 5442.4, 5483.0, 5401.8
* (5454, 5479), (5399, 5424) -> 5437.5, 5463.0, 5411.9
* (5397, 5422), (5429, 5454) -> 5426.0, 5410.5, 5441.5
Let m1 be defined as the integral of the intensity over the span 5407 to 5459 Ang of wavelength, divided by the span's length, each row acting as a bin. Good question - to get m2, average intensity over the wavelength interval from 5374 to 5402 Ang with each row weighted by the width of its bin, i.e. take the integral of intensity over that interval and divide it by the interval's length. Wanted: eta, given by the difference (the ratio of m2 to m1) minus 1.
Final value 0.00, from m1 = 3.70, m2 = 3.71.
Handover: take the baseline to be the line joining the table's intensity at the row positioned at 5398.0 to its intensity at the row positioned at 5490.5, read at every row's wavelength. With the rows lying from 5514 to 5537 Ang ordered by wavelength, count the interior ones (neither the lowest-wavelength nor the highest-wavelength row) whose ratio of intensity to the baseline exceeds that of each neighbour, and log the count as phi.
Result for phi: 3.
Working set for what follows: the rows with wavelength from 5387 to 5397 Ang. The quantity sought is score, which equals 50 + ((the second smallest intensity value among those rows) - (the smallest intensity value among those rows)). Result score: 50.1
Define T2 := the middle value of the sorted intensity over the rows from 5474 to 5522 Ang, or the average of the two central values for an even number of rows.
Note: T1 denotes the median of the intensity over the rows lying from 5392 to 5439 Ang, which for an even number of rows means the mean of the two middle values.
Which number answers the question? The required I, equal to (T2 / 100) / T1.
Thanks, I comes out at 0.0106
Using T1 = 3.54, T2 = 3.77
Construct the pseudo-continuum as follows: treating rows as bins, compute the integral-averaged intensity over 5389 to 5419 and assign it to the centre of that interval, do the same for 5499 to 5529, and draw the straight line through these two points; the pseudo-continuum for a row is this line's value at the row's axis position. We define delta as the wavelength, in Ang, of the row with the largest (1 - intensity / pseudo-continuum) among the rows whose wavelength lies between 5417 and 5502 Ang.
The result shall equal 5493.0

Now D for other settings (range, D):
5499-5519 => 3.1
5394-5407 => 0.0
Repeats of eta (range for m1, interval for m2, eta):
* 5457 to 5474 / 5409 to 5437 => -0.01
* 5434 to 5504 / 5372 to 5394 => 0.00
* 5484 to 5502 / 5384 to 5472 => -0.02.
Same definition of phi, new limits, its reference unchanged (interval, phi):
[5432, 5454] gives 2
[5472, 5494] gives 2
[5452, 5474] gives 3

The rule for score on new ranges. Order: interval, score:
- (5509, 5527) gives 50.0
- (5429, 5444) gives 50.1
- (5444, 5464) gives 50.0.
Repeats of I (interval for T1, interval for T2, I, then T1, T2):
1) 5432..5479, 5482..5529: 0.0103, 3.67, 3.77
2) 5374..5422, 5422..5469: 0.0099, 3.63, 3.58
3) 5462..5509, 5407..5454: 0.0094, 3.77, 3.56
